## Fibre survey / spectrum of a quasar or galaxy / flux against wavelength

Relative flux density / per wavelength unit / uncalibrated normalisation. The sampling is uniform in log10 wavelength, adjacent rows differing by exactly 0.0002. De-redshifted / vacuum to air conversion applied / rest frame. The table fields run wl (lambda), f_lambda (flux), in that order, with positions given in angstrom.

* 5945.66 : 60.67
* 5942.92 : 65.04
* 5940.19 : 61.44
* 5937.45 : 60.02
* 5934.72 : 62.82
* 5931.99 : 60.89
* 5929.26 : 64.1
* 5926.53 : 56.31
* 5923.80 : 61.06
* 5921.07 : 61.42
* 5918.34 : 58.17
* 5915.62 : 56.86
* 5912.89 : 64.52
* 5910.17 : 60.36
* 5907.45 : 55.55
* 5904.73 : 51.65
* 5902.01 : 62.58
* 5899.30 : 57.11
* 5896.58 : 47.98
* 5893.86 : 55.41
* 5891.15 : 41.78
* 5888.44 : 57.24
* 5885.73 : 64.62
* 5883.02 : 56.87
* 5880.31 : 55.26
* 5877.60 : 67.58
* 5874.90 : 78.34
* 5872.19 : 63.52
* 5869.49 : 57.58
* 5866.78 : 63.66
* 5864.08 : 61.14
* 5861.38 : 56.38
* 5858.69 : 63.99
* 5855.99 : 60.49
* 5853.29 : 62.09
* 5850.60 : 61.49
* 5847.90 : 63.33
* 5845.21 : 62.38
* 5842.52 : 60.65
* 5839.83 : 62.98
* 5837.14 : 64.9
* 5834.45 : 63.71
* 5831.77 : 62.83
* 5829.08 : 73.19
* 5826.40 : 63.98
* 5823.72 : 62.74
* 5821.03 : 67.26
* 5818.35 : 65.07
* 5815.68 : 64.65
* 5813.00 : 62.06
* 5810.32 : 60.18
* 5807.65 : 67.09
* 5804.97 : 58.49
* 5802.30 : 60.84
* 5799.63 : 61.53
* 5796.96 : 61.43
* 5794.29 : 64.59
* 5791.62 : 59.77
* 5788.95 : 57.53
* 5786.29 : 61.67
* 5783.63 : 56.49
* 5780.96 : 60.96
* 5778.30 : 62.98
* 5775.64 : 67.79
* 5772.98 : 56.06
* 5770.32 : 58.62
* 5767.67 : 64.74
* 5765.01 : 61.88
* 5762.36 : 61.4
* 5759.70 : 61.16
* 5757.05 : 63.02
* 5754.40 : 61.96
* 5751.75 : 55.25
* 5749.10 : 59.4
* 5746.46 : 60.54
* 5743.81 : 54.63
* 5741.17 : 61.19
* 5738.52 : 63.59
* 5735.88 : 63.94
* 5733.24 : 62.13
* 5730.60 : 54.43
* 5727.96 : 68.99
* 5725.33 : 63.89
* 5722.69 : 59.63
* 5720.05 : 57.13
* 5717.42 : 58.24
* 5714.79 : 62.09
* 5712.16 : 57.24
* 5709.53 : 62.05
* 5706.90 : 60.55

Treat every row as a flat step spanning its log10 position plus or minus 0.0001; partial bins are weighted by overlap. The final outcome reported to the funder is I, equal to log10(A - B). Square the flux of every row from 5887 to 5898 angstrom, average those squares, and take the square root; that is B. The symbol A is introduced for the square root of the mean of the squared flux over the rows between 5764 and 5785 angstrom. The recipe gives 1.0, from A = 61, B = 51.0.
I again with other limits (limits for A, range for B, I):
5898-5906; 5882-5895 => 0.2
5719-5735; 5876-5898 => 0.7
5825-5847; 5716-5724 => 0.8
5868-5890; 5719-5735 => 0.3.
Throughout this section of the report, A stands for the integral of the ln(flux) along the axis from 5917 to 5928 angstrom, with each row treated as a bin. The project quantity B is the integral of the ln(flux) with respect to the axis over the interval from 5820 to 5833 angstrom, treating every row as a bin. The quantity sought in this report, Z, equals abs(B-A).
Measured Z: 10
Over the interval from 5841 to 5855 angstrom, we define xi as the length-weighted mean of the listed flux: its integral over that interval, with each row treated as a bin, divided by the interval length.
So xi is 62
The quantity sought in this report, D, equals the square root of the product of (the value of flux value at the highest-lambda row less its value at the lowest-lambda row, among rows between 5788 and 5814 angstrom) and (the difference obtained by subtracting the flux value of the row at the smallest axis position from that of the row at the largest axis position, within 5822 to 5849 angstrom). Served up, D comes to 1.6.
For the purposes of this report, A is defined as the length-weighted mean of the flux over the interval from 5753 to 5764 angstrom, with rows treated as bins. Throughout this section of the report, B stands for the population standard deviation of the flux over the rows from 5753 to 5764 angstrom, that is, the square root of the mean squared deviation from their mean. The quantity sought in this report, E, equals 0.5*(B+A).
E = 31.3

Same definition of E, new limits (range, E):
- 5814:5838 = 34.2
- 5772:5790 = 32.3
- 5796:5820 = 32.5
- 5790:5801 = 31.7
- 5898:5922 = 31.2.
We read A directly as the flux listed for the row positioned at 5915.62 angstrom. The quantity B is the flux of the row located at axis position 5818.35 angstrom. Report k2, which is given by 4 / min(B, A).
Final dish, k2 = 0.0703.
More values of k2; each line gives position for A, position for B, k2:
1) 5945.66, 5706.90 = 0.0661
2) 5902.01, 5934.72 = 0.0639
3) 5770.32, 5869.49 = 0.0695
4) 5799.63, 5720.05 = 0.0700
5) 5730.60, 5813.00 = 0.0735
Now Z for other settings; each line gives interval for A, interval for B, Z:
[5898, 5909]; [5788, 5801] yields 9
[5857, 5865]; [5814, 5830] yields 34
